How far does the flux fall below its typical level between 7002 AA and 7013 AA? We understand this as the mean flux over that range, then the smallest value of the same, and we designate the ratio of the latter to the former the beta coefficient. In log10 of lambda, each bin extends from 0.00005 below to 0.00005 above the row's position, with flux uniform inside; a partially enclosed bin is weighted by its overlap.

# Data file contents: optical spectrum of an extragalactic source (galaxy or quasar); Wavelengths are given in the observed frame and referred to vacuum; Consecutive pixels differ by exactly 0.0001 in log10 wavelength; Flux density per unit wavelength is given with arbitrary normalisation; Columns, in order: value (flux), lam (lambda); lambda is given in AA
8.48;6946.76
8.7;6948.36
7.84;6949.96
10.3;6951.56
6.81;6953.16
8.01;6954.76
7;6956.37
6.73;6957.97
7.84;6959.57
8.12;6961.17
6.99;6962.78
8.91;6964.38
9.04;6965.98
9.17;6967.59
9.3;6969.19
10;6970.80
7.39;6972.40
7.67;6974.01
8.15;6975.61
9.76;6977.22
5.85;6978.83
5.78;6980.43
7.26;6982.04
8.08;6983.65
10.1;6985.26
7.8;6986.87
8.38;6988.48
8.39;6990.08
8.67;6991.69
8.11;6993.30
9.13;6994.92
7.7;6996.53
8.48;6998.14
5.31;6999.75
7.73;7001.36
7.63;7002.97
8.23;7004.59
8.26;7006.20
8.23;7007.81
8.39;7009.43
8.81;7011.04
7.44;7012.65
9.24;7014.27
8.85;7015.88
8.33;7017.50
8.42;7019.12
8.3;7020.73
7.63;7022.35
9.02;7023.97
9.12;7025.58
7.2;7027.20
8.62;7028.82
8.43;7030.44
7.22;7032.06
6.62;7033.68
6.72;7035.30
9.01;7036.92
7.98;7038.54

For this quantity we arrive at 0.91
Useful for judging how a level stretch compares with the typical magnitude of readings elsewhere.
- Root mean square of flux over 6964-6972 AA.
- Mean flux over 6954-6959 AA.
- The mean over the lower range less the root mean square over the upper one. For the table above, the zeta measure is -2.0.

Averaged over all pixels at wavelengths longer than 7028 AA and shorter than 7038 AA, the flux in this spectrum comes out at 7.8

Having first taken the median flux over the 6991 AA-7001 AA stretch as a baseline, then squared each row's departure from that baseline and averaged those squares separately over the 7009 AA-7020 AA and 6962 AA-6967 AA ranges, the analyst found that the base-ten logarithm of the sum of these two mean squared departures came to 0.08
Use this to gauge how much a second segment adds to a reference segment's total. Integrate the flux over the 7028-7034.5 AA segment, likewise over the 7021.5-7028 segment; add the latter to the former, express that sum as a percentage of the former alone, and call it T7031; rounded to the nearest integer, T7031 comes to 207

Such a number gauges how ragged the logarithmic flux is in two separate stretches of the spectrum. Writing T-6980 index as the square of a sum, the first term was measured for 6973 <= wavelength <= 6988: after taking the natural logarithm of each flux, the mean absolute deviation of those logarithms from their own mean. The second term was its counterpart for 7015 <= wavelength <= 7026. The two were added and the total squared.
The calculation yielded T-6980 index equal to 0.035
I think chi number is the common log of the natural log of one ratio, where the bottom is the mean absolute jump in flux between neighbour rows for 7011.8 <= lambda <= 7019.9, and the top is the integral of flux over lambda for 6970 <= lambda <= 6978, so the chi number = 0.662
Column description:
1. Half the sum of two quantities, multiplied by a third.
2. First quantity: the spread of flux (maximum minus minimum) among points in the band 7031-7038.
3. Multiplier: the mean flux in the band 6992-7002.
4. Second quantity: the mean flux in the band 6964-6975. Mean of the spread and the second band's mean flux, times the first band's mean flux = 43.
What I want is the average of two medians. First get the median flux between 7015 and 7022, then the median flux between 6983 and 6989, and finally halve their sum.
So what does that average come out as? 8.30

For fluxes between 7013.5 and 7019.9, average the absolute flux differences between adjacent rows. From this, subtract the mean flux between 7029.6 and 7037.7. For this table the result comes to -7.3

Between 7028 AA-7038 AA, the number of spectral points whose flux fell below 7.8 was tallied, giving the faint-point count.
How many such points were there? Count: 3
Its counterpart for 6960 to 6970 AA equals 1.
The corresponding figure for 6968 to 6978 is 2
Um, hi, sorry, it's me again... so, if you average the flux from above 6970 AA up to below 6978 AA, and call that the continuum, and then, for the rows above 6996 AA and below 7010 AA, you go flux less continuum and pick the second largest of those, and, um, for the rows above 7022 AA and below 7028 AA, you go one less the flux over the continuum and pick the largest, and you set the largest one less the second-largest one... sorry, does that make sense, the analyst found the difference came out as 0.4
